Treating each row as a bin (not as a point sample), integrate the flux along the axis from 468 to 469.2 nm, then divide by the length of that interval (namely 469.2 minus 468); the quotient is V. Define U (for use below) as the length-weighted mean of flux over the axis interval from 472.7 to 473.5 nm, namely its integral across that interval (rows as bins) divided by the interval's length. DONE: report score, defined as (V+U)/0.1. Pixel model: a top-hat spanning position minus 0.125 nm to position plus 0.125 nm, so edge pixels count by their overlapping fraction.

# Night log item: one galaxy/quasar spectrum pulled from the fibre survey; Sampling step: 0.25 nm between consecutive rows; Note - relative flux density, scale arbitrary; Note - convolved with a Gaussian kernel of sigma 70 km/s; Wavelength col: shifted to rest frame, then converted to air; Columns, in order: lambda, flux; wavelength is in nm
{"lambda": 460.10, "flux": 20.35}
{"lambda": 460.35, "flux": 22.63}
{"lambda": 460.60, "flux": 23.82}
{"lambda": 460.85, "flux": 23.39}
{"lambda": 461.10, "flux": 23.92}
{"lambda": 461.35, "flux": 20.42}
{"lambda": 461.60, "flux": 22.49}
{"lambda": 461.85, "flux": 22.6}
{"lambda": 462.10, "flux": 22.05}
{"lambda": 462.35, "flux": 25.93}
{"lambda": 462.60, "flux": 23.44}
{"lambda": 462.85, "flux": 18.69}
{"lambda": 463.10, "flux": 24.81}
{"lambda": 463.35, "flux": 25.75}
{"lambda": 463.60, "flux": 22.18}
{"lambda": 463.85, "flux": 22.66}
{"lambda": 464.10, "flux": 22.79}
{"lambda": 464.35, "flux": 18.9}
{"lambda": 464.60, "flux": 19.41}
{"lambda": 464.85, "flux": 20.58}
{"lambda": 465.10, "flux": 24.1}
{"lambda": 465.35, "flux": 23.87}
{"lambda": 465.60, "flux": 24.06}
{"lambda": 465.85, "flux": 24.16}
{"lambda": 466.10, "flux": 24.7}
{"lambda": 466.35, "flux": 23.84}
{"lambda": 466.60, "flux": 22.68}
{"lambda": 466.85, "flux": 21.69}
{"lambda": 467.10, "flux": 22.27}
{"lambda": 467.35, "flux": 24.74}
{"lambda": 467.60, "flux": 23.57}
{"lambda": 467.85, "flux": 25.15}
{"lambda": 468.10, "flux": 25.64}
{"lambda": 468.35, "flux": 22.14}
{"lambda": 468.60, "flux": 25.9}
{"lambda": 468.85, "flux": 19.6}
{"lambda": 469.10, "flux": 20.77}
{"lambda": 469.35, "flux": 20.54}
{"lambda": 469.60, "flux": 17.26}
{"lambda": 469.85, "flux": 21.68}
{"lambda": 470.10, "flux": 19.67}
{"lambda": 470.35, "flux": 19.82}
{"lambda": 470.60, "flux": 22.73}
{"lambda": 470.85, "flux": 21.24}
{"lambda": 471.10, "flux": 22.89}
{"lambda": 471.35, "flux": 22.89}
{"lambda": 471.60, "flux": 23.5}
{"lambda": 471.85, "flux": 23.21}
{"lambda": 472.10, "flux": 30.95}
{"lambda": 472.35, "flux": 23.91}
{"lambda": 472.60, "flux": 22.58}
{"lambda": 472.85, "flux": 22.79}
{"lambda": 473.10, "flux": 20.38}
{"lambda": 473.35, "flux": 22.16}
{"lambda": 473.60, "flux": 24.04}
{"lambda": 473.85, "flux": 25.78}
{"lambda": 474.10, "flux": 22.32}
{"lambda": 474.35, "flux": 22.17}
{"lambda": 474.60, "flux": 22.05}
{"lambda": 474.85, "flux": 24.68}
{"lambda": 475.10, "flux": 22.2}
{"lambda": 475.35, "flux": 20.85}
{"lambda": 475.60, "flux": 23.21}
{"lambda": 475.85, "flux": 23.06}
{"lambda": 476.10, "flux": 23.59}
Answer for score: 447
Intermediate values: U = 21.9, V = 22.79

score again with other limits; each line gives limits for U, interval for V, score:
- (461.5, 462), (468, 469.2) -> 453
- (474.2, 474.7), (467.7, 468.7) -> 468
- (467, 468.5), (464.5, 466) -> 468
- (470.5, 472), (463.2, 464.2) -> 463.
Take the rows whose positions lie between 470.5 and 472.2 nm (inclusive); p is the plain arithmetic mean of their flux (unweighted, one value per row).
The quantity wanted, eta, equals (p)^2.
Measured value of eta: 572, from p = 23.9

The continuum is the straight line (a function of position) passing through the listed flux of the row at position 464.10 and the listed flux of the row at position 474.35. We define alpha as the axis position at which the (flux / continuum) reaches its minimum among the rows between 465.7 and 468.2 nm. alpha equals 466.85 nm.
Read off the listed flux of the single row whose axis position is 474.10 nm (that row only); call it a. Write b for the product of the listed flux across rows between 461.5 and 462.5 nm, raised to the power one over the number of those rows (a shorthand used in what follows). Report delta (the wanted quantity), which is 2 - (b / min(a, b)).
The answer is 0.96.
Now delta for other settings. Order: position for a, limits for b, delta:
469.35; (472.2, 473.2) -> 0.91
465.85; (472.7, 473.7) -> 1.00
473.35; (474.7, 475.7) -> 0.98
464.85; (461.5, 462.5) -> 0.87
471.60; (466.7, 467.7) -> 1.00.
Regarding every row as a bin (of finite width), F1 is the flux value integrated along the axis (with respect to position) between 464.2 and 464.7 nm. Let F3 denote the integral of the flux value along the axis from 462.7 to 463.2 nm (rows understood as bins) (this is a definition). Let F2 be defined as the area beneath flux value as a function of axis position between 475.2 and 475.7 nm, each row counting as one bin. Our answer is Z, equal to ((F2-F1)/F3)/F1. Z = 0.013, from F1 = 9.7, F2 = 11.0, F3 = 10.8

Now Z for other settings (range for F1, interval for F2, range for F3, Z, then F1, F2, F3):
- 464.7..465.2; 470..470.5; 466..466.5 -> -0.008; 11.1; 9.9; 12.1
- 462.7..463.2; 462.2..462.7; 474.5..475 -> 0.012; 10.8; 12.3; 11.7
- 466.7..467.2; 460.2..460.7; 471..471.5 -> 0.004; 11.0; 11.5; 11.5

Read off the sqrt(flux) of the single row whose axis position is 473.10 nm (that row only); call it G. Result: 4.51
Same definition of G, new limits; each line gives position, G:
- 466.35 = 4.88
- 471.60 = 4.85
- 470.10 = 4.44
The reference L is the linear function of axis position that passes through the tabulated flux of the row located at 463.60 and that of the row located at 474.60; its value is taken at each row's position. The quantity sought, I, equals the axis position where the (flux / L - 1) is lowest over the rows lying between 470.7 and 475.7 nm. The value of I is 473.10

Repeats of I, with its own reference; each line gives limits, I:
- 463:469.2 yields 464.35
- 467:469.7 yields 469.60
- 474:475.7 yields 475.35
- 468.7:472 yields 469.60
